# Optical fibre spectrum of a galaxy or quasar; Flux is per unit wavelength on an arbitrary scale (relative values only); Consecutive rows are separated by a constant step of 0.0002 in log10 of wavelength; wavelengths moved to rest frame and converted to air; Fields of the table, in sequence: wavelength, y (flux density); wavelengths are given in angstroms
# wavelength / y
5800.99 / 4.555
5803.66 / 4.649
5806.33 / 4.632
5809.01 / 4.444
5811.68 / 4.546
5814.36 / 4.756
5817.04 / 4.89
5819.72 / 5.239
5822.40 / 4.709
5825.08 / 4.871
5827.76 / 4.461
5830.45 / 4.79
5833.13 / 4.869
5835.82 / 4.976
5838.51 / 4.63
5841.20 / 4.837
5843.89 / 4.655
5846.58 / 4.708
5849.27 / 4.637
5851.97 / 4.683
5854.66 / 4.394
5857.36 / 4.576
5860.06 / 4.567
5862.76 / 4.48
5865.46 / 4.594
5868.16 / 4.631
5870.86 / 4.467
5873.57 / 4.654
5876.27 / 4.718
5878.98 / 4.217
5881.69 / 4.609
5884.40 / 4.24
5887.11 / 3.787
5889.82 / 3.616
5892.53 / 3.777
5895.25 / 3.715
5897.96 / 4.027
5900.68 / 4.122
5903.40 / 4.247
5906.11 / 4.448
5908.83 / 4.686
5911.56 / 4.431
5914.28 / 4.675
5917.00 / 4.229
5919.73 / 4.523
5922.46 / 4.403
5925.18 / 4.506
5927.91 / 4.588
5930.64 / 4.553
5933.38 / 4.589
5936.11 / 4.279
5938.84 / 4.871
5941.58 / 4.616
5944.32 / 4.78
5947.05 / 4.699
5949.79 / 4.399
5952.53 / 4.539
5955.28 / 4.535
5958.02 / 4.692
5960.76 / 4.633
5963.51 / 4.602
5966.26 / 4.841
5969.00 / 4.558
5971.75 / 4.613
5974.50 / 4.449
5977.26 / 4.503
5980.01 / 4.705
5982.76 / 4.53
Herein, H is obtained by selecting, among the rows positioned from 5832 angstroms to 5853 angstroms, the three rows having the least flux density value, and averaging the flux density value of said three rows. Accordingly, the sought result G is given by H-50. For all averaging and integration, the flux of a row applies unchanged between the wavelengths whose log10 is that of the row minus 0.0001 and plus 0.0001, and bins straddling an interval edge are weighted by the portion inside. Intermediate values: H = 4.64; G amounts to -45.4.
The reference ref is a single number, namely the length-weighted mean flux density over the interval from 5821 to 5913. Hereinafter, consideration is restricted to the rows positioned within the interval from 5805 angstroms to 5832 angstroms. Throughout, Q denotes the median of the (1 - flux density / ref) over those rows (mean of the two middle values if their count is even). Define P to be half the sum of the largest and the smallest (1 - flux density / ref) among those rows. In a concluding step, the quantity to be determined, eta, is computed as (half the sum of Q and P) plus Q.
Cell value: -0.13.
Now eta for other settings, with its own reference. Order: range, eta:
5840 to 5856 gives -0.09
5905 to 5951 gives -0.04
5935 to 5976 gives -0.06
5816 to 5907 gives -0.04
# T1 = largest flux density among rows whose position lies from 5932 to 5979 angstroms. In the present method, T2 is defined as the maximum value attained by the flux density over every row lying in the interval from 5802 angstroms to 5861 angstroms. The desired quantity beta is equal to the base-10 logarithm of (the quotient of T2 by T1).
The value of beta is 0.03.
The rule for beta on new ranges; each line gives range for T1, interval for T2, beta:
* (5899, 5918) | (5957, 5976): 0.01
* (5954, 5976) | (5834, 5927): 0.01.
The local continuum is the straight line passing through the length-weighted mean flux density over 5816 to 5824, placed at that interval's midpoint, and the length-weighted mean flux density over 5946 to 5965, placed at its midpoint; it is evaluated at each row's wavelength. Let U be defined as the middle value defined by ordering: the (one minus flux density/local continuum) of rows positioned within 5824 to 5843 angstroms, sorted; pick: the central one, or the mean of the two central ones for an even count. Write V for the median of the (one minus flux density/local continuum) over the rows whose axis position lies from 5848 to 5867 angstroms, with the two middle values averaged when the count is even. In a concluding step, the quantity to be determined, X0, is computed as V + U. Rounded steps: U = 0.013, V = 0.06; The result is 0.068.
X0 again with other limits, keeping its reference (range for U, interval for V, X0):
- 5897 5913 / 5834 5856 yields 0.121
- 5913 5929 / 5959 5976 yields 0.022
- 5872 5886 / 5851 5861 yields 0.092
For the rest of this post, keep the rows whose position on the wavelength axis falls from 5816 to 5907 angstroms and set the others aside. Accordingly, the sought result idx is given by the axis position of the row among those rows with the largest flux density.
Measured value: 5819.72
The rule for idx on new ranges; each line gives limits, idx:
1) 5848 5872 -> 5851.97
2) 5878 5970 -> 5938.84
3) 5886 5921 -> 5908.83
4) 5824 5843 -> 5835.82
